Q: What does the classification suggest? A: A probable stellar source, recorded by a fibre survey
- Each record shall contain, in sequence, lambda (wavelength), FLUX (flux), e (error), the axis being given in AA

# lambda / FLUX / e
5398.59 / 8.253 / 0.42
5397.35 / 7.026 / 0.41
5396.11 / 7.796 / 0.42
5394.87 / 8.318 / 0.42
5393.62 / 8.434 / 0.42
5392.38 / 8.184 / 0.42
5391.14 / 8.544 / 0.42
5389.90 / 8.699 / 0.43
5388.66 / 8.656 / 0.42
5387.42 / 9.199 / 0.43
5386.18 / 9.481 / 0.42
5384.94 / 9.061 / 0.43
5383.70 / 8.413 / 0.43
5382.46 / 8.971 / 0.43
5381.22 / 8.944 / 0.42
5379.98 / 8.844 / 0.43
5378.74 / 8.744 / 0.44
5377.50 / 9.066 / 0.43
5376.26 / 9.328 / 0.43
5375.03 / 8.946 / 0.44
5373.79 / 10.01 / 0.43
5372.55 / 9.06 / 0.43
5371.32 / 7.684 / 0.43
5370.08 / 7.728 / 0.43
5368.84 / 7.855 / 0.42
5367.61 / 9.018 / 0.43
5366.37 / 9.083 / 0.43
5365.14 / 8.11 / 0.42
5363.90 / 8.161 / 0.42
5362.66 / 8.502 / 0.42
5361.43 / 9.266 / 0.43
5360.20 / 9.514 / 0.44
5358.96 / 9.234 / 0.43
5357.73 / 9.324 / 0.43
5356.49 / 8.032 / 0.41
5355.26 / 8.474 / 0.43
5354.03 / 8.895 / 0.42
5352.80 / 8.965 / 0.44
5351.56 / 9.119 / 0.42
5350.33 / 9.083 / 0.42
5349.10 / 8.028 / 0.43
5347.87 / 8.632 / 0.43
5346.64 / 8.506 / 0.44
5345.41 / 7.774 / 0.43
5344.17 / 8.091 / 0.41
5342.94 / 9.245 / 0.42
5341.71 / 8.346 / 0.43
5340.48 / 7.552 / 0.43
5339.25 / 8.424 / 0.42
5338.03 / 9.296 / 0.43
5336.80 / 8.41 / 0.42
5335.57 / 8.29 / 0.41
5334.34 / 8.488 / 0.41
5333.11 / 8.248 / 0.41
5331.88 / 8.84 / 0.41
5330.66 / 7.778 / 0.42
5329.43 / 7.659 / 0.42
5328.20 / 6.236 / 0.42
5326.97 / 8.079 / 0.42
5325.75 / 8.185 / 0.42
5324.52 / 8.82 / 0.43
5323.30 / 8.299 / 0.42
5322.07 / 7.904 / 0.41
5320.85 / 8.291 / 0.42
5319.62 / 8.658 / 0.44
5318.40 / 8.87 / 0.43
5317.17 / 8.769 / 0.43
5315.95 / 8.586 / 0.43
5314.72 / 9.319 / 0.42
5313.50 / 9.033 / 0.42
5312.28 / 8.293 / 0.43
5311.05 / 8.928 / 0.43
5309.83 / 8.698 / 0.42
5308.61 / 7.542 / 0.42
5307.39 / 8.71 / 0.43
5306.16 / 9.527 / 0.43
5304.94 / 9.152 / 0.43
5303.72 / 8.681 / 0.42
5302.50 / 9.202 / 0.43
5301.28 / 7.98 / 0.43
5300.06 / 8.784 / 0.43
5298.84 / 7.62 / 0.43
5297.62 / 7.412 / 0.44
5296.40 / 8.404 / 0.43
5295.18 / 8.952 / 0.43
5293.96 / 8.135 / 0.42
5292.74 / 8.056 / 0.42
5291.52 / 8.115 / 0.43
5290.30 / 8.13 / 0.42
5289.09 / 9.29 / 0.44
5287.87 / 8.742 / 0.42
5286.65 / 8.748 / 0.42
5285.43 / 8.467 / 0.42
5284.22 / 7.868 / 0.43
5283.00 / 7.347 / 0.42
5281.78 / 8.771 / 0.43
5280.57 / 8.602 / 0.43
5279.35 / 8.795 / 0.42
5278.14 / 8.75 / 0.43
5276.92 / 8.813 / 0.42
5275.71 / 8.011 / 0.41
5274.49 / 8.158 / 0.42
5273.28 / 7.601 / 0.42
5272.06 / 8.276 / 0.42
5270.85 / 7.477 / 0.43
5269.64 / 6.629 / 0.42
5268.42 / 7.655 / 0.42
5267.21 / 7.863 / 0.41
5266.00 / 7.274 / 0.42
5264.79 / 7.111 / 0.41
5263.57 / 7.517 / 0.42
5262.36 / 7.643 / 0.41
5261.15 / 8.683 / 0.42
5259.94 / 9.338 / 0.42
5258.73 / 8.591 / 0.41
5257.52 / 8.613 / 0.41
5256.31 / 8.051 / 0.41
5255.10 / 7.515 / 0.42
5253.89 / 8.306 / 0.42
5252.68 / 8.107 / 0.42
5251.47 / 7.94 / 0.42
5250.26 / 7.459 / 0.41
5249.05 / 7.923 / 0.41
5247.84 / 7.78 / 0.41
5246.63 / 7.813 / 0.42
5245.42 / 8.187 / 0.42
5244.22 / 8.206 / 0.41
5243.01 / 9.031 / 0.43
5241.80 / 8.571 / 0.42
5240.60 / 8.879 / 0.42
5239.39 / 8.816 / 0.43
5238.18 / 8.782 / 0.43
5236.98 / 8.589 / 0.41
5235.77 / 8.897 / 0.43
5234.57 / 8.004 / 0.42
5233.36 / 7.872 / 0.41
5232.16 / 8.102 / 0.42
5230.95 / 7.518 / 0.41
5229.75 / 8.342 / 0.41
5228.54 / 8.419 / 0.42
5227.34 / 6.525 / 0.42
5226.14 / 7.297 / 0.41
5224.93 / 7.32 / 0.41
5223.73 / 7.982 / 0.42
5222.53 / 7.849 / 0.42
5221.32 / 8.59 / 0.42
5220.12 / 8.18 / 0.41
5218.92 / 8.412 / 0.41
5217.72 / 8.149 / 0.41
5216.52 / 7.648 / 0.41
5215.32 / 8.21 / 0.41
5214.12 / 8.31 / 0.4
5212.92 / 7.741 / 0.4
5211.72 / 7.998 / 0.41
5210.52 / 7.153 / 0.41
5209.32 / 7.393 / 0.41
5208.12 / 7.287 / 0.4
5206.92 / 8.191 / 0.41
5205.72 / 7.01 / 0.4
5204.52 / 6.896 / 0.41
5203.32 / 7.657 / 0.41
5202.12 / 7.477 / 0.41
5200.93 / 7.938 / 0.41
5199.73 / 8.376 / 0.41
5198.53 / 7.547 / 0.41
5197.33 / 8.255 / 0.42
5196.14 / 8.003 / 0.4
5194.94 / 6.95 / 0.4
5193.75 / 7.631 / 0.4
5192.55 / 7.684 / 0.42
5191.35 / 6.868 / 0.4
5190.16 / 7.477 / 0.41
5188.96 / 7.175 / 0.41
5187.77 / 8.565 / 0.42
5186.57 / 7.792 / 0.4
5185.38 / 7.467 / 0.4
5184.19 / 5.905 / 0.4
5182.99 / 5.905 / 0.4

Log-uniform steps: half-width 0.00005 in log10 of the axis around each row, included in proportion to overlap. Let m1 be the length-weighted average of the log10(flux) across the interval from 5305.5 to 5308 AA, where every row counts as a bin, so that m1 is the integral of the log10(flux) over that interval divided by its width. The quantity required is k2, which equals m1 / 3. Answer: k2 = 0.319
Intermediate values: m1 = 0.96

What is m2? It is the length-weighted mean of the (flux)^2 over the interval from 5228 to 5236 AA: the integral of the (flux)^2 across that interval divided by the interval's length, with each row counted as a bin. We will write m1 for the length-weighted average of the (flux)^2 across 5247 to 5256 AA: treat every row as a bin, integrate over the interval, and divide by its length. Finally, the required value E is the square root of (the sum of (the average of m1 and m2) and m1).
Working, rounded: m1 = 62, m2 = 66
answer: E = 11.2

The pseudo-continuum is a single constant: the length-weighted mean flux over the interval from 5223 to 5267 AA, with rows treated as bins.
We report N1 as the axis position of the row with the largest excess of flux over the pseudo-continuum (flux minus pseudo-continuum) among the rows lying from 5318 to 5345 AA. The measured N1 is 5338.03 AA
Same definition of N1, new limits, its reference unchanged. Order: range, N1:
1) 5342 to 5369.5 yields 5360.20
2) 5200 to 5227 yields 5221.32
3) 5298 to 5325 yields 5306.16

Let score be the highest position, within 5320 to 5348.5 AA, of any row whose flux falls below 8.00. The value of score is 5345.41 AA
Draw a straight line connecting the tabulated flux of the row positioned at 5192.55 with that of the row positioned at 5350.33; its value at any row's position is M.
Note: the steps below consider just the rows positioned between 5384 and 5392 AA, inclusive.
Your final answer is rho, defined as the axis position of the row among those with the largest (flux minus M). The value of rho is 5386.18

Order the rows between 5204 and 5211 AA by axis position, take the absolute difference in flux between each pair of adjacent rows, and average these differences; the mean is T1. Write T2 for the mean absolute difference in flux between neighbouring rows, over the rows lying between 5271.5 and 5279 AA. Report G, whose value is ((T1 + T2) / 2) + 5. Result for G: 5.48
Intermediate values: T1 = 0.51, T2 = 0.45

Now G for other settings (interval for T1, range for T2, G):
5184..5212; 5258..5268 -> 5.58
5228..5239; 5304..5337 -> 5.48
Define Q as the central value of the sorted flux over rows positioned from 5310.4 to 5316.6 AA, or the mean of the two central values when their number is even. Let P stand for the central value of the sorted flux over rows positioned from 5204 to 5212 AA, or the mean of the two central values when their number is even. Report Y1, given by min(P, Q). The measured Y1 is 7.3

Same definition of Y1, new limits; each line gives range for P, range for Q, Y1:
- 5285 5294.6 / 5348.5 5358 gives 8.3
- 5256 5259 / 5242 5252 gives 7.9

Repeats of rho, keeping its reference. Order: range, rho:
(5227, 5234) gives 5228.54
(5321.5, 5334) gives 5324.52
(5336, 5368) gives 5360.20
